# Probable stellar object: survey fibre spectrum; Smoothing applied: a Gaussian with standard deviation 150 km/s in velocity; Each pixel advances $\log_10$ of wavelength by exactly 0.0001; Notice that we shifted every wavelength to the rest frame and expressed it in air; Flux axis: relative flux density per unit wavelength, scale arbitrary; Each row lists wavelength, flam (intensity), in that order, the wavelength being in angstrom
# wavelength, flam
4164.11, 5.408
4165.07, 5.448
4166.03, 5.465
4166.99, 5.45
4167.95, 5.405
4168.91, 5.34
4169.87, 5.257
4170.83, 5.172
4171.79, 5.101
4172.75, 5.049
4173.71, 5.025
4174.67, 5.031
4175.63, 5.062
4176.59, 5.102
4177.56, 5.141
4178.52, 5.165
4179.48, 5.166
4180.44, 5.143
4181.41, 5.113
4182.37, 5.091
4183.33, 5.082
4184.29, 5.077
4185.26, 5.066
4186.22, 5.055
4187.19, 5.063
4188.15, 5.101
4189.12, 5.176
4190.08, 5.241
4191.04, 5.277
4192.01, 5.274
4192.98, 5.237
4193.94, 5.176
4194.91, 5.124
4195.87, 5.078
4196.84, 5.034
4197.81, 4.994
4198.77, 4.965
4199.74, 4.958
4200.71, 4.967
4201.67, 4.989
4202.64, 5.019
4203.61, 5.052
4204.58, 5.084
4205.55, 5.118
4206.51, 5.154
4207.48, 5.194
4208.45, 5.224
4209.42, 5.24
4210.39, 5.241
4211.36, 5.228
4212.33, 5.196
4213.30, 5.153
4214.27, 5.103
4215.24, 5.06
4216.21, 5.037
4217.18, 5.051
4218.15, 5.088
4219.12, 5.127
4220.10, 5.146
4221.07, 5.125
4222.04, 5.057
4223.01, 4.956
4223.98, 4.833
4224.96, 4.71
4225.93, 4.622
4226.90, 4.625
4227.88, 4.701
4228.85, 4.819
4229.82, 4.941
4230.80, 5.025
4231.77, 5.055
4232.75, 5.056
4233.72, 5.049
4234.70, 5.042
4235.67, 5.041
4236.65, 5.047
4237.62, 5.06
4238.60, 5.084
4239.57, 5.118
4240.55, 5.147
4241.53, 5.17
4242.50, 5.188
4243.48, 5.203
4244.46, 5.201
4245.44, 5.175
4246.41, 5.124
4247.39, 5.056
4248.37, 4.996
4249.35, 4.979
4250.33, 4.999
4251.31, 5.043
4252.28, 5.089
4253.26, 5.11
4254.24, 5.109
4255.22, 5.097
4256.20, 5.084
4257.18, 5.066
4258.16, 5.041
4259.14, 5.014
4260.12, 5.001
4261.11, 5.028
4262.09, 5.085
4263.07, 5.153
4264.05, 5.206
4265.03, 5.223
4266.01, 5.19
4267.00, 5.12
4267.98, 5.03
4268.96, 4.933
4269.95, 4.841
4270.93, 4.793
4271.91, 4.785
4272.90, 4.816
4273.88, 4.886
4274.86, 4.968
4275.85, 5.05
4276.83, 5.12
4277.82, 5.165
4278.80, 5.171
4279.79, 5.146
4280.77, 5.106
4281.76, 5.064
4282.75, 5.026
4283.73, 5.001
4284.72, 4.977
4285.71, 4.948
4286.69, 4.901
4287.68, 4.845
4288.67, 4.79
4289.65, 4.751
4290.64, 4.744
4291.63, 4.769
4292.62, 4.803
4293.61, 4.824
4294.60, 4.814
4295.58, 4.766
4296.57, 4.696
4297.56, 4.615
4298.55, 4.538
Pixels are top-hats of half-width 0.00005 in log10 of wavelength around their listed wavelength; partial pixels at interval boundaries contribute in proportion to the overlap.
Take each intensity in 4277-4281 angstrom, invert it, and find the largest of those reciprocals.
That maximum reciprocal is 0.196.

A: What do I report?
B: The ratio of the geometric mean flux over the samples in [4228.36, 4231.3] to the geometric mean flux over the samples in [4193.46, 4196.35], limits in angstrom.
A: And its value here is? 0.96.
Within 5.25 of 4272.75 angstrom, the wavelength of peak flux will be 4277.82 angstrom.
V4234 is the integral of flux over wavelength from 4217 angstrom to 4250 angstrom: 166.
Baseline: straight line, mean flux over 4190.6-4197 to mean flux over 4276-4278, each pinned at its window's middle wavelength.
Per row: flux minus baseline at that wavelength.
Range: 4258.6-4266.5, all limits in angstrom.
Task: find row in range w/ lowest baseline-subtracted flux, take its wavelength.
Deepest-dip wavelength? 4260.12 angstrom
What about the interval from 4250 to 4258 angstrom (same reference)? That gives 4250.33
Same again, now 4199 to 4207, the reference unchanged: 4199.74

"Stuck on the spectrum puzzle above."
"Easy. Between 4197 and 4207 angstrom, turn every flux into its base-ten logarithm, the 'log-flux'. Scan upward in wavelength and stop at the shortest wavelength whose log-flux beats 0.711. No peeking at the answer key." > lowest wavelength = 4206.51 angstrom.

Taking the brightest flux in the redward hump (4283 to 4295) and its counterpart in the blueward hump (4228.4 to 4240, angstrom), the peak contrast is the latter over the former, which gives 1.023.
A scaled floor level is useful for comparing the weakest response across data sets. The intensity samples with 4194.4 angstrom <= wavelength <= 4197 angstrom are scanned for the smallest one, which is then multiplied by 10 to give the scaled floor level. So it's 50.3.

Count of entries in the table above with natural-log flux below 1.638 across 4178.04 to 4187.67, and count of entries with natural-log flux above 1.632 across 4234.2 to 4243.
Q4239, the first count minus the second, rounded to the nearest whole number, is 4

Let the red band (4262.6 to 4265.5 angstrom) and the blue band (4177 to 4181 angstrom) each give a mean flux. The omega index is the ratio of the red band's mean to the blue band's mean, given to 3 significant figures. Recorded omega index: 1.01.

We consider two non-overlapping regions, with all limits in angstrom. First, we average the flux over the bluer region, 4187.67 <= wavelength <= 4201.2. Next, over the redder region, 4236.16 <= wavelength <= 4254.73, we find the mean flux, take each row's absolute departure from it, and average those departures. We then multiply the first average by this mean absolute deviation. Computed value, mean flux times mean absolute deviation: 0.29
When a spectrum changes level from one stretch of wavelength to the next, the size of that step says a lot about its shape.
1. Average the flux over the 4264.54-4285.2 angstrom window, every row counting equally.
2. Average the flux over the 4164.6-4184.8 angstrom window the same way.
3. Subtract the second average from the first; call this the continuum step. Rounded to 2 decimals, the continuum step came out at -0.17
